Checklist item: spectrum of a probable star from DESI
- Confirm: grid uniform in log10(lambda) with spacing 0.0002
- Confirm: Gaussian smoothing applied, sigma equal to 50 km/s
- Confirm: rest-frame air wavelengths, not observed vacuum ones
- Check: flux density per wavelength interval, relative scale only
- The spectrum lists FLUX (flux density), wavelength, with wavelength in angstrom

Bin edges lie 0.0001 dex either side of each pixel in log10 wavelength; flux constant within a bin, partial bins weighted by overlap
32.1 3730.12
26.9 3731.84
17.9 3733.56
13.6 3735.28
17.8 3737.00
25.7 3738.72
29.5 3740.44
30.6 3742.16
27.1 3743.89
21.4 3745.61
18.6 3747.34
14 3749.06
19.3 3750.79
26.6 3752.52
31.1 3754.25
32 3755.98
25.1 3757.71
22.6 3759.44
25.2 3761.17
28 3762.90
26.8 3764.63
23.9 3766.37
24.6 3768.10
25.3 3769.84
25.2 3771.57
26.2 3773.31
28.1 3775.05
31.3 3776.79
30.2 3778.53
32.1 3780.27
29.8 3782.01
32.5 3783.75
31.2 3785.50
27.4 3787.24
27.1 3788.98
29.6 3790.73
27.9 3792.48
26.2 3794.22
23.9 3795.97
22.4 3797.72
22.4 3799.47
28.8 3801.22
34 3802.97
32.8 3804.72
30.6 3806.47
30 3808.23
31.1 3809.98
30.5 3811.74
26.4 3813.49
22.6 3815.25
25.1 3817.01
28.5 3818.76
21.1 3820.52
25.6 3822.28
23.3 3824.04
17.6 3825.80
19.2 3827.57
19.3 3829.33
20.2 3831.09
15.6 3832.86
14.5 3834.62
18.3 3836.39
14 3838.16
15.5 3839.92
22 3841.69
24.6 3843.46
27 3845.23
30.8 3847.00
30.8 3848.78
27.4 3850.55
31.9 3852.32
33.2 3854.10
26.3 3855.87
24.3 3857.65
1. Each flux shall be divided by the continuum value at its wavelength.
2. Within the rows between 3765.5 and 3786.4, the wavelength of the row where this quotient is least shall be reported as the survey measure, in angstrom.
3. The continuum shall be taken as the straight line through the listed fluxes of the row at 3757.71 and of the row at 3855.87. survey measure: 3766.37 angstrom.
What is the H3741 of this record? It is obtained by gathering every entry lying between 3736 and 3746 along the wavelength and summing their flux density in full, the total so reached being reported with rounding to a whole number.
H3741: 152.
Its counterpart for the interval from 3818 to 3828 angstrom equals 135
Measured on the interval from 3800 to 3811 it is 187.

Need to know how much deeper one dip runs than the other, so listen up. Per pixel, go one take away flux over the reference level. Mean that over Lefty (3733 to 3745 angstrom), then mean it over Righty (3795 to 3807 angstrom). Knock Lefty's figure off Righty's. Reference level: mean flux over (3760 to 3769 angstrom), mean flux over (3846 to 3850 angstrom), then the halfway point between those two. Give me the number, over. -0.2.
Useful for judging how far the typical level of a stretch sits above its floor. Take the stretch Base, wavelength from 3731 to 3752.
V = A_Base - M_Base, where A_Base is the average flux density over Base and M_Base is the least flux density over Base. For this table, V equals 8.3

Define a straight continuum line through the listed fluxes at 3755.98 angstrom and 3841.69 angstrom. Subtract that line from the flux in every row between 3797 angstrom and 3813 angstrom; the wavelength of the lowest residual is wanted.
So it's 3797.72 angstrom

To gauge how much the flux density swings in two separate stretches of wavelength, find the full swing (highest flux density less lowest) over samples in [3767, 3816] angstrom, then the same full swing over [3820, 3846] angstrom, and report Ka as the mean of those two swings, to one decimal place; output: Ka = 12.3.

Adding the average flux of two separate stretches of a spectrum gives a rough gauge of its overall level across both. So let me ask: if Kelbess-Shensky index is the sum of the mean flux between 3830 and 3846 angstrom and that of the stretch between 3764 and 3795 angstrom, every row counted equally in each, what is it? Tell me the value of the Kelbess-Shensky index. 47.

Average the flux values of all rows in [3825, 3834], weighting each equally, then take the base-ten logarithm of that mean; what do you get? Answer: 1.26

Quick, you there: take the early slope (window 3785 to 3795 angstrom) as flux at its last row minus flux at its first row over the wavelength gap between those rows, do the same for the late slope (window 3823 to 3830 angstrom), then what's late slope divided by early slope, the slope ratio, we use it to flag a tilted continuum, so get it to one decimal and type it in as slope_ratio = 1.3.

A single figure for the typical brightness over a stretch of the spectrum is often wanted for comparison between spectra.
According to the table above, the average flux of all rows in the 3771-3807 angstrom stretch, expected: 28.6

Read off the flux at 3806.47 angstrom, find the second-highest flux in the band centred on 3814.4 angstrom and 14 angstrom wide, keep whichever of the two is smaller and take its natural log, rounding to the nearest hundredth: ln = 3.42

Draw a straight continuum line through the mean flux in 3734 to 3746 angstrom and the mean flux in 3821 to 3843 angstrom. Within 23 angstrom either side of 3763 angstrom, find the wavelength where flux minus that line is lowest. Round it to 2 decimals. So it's 3749.06 angstrom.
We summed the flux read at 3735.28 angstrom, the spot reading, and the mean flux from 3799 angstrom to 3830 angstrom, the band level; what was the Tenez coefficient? 40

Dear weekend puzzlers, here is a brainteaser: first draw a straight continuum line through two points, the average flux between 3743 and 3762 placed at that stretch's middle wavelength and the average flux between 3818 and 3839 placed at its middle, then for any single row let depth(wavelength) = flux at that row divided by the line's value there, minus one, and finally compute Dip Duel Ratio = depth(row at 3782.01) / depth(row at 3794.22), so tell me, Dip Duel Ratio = 1.6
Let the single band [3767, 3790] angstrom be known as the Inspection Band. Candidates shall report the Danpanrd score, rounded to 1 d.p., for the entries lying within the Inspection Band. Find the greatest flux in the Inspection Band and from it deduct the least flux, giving 7.9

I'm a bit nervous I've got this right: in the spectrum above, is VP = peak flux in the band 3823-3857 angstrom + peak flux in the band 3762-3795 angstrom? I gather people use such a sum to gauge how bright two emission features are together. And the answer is 65.7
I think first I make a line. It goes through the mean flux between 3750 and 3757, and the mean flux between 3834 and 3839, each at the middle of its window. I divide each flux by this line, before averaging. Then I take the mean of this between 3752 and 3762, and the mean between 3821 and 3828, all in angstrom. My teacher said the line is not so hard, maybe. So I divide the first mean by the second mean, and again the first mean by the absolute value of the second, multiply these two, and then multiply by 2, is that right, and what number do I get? 1.3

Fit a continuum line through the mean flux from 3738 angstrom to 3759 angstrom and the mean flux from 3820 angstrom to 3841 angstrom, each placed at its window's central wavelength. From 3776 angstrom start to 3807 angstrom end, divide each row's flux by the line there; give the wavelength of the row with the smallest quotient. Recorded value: 3797.72 angstrom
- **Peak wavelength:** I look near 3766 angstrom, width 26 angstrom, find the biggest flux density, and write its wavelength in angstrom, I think 3755.98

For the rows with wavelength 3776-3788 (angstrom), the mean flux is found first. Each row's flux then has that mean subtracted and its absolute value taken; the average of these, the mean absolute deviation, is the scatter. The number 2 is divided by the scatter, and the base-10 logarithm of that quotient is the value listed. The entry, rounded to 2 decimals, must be 0.19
